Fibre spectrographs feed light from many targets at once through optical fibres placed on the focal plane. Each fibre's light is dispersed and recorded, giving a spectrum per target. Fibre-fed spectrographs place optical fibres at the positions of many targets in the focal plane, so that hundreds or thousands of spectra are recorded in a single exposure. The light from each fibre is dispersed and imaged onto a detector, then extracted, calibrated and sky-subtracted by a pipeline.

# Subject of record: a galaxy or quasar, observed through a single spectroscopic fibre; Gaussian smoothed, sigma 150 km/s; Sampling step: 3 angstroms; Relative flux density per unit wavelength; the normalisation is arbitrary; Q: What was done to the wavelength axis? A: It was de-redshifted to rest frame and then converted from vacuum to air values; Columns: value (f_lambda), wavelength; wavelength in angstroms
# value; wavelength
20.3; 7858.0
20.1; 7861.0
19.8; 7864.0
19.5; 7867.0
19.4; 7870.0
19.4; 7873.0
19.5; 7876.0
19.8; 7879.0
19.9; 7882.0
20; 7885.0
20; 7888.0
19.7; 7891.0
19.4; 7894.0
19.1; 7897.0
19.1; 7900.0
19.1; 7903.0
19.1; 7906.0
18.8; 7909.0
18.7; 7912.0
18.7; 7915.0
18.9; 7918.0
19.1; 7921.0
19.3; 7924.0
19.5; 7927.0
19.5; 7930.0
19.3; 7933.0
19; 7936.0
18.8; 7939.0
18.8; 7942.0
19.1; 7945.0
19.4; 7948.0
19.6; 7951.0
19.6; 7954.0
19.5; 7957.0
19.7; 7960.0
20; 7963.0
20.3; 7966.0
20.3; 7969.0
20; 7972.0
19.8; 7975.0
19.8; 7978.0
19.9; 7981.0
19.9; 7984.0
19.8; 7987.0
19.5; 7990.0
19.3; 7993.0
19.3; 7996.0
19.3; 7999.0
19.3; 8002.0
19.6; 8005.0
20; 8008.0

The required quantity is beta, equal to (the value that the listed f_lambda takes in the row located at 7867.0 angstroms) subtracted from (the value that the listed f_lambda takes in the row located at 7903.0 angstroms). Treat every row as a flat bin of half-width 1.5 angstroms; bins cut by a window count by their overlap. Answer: -0.40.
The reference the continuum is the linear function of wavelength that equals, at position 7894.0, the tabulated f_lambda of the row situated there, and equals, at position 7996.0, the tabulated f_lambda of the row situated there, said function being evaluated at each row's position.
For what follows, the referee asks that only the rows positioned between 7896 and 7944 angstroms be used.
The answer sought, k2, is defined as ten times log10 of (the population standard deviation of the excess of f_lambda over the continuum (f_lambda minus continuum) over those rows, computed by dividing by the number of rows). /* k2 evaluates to -6.0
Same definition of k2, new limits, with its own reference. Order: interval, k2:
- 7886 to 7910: -4.4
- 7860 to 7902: -5.1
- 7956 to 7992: -6.1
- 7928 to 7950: -5.9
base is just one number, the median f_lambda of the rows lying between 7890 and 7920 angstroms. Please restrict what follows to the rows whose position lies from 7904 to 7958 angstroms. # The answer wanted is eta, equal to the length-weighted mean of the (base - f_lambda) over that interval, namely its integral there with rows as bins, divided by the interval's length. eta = -0.05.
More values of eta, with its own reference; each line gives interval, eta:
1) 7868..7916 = -0.26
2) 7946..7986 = -0.72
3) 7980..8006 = -0.44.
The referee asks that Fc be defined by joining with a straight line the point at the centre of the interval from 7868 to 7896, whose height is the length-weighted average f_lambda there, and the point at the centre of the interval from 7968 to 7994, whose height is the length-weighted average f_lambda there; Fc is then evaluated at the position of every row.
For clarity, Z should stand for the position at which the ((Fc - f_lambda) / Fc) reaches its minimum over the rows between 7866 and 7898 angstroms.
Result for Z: 7885.0 angstroms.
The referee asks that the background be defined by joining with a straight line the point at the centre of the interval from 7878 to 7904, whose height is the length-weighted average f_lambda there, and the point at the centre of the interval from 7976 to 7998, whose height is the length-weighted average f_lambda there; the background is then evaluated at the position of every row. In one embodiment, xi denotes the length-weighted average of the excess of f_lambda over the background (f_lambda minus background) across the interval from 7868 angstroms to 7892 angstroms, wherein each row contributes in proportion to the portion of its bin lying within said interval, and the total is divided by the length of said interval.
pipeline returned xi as 0.1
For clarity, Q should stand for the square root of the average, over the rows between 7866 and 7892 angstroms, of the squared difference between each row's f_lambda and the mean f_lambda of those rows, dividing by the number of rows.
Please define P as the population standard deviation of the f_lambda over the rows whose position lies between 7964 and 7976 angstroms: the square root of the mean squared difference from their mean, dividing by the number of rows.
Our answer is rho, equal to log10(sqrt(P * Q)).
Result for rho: -0.65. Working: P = 0.21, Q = 0.233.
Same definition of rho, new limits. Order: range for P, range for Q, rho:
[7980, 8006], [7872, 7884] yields -0.64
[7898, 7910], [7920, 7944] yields -0.73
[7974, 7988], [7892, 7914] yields -0.99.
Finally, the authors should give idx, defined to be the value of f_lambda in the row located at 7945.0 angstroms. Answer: 19.1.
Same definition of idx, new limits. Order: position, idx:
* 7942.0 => 18.8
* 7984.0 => 19.9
